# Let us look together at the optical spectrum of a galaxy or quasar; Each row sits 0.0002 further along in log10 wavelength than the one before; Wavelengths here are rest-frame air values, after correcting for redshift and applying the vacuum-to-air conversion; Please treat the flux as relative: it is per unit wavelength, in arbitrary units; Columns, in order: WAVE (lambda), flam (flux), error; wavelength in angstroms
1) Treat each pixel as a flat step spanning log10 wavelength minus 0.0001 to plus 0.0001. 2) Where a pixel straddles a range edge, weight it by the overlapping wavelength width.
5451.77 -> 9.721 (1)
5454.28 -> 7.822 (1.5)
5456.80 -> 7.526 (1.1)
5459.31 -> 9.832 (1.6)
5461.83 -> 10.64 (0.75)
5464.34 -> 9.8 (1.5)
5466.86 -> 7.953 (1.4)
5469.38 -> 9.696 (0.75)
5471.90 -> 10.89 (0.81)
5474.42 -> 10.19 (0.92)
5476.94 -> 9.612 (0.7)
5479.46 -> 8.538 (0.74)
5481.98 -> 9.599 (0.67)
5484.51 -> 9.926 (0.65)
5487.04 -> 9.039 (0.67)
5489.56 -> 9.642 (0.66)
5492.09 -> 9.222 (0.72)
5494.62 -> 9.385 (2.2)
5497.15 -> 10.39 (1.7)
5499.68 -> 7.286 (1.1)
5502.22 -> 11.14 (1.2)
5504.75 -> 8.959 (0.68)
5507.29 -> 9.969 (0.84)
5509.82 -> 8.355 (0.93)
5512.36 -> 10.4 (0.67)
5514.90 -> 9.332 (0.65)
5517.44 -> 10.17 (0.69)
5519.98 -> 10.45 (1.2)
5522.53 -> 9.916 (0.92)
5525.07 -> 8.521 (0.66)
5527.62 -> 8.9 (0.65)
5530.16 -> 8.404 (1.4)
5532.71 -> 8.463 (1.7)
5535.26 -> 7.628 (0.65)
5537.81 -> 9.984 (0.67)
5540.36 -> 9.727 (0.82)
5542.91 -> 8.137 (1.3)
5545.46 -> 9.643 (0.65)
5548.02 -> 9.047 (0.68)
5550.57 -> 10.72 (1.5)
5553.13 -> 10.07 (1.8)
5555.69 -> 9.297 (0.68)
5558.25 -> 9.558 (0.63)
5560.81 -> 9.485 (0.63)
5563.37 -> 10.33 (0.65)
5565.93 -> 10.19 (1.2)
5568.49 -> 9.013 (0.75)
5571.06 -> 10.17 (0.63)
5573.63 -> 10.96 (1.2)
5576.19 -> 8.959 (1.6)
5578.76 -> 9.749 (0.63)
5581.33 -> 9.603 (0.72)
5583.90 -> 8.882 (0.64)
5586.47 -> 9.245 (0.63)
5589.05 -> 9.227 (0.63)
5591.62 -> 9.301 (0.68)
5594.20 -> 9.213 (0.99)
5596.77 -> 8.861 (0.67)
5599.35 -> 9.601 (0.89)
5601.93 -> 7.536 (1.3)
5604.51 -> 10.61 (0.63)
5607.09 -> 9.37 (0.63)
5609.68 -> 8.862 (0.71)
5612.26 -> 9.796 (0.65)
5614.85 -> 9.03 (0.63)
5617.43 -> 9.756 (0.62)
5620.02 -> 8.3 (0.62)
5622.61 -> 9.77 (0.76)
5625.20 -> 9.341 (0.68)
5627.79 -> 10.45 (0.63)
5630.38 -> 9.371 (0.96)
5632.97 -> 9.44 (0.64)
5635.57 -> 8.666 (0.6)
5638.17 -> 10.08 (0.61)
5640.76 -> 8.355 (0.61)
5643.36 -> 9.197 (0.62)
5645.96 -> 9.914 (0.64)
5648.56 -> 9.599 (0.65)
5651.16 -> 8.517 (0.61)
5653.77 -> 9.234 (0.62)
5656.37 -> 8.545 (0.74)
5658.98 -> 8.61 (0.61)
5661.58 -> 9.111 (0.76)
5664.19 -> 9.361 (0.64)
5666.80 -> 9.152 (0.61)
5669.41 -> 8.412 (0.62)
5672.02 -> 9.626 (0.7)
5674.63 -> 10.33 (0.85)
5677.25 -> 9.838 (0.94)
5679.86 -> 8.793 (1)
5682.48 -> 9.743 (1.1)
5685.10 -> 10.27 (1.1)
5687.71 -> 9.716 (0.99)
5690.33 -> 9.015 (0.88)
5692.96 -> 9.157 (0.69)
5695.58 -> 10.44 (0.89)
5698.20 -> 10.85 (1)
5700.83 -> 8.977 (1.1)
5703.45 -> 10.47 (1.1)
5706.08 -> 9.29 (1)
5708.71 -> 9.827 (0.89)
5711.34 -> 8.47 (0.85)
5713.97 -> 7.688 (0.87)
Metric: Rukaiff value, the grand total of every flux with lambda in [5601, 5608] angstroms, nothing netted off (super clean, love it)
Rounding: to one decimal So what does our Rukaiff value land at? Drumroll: 27.5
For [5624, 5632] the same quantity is 29.2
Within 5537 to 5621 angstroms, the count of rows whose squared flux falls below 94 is 21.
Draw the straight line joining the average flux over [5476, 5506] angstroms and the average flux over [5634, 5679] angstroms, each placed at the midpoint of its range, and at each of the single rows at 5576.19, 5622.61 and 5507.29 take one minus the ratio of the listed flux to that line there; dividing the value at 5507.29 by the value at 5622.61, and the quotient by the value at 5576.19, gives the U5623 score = 31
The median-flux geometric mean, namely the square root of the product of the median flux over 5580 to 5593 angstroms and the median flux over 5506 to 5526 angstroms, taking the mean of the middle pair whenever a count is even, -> 9.59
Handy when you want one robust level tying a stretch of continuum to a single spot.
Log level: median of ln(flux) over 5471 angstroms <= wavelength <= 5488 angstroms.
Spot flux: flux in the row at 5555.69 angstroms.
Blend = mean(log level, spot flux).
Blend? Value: 5.8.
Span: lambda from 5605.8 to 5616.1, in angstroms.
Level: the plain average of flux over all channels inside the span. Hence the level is 9.26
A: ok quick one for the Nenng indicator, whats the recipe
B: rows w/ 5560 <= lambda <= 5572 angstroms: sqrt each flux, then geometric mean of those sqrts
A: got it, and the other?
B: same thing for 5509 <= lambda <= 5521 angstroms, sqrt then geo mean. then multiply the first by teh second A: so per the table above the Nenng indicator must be 9.8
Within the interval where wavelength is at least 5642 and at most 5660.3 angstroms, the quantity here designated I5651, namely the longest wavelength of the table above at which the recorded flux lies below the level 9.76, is 5658.98 angstroms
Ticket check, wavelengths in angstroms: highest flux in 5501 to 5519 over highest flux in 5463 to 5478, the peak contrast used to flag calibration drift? 1.02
